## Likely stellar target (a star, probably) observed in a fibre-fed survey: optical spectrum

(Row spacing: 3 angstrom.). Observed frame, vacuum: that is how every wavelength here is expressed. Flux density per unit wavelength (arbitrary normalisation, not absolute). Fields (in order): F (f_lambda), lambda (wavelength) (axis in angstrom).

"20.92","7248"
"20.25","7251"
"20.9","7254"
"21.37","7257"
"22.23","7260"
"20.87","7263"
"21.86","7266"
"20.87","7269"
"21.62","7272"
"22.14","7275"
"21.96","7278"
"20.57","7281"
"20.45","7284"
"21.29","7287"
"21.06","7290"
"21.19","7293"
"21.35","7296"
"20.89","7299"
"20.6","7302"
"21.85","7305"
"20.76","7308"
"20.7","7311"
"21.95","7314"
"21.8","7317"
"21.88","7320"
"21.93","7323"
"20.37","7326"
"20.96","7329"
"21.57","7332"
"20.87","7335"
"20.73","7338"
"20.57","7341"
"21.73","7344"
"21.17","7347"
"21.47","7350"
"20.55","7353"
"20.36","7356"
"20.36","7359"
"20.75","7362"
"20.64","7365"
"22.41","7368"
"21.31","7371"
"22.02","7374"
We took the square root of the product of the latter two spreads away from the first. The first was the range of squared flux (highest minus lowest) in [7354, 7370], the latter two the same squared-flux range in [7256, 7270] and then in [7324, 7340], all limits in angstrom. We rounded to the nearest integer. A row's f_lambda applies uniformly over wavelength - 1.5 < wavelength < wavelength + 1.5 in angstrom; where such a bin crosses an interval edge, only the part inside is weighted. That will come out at 33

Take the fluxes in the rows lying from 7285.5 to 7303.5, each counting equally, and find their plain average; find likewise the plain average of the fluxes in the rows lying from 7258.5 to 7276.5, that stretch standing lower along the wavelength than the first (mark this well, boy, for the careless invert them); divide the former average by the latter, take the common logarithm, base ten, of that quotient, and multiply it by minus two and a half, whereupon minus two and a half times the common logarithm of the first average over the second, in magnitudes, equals 0.027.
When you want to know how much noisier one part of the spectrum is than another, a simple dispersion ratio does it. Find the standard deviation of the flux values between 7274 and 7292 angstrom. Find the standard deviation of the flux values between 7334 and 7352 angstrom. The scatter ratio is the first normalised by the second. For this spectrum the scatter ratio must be 1.6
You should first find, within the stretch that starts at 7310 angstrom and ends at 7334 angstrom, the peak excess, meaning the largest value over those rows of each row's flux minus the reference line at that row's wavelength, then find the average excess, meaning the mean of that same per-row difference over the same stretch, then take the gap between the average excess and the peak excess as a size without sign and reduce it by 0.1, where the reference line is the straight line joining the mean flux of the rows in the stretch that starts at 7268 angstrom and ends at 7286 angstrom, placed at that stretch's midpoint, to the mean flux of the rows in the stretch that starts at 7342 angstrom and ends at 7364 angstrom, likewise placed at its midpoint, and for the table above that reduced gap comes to 0.44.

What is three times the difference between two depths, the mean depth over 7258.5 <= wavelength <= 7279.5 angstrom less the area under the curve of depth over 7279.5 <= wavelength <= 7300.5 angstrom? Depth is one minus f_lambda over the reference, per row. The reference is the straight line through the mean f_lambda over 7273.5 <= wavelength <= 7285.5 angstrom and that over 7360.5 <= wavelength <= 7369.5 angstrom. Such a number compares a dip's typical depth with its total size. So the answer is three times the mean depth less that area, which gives -1.0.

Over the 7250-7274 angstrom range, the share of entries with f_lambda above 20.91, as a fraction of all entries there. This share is 0.50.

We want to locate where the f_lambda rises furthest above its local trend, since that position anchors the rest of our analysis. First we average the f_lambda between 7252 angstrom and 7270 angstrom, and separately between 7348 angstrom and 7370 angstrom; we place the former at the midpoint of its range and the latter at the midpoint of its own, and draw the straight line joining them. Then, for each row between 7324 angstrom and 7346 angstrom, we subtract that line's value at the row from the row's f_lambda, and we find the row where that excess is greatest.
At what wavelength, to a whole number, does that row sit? 7344 angstrom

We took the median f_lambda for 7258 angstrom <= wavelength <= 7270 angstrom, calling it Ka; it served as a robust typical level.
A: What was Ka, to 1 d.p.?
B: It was 21.4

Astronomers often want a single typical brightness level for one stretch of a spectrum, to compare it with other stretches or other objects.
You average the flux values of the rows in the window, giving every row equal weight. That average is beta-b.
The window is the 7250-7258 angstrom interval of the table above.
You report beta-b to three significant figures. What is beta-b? 20.8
